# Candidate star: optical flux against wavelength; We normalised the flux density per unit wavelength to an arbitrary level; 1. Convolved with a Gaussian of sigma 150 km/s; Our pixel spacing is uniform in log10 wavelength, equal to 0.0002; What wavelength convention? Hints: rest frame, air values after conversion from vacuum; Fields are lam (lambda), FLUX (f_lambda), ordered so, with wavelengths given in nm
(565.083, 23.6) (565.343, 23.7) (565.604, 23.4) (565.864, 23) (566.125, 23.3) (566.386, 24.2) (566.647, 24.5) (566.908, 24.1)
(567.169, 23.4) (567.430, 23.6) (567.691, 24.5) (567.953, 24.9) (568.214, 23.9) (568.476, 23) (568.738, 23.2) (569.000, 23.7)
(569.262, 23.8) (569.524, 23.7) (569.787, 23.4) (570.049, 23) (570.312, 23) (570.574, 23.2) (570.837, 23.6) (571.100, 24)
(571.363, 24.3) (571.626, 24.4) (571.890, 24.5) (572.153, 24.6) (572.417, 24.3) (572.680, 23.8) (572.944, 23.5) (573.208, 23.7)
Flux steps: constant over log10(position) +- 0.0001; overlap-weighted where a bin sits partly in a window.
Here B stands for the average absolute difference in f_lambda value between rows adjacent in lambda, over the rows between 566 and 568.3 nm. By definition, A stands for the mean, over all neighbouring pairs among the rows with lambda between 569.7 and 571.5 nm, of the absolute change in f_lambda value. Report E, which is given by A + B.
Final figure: 0.88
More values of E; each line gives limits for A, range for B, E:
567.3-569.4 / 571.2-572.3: 0.67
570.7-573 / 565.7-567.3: 0.78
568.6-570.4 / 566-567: 0.77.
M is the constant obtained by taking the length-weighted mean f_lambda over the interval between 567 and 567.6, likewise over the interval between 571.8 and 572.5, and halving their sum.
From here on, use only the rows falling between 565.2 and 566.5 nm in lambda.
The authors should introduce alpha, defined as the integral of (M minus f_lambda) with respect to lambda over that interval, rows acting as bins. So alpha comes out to 0.7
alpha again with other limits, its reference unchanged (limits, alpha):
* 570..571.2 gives 0.8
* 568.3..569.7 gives 0.8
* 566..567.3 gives 0.2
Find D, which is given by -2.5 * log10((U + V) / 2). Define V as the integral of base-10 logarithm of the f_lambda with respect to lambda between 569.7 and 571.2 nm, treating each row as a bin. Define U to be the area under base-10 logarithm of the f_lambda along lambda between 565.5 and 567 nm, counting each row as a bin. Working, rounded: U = 2.06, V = 2.05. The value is -0.78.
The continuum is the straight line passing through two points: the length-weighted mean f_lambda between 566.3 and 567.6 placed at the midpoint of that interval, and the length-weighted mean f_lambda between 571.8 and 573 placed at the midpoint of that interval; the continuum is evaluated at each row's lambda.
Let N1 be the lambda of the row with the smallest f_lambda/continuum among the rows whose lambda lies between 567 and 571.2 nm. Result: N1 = 570.312 nm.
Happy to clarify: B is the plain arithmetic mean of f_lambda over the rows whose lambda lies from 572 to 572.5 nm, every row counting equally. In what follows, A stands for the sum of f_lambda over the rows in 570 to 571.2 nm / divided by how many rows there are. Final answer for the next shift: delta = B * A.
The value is 571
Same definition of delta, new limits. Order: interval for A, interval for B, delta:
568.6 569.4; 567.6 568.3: 576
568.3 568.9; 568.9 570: 546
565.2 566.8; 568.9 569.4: 562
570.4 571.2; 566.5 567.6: 564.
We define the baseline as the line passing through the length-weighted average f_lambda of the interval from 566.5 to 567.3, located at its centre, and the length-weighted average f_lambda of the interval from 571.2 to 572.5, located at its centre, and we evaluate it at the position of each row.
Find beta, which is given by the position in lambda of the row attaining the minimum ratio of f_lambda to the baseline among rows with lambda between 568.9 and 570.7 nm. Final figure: 570.312 nm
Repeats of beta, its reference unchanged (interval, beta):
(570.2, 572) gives 570.312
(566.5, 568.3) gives 567.169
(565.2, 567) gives 565.864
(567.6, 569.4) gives 568.476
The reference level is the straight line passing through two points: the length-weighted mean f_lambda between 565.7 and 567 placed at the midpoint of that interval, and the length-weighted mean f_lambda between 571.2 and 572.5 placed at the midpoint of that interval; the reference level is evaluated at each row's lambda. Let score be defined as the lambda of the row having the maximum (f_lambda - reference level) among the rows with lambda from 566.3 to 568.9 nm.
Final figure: 567.953 nm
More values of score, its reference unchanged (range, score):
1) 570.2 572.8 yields 572.153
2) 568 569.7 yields 568.214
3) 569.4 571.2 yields 571.100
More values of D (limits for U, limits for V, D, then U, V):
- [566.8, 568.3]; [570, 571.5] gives -0.79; 2.07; 2.06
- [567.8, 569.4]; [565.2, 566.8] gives -0.86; 2.20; 2.20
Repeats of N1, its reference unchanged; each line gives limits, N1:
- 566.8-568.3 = 567.169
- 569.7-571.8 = 570.312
